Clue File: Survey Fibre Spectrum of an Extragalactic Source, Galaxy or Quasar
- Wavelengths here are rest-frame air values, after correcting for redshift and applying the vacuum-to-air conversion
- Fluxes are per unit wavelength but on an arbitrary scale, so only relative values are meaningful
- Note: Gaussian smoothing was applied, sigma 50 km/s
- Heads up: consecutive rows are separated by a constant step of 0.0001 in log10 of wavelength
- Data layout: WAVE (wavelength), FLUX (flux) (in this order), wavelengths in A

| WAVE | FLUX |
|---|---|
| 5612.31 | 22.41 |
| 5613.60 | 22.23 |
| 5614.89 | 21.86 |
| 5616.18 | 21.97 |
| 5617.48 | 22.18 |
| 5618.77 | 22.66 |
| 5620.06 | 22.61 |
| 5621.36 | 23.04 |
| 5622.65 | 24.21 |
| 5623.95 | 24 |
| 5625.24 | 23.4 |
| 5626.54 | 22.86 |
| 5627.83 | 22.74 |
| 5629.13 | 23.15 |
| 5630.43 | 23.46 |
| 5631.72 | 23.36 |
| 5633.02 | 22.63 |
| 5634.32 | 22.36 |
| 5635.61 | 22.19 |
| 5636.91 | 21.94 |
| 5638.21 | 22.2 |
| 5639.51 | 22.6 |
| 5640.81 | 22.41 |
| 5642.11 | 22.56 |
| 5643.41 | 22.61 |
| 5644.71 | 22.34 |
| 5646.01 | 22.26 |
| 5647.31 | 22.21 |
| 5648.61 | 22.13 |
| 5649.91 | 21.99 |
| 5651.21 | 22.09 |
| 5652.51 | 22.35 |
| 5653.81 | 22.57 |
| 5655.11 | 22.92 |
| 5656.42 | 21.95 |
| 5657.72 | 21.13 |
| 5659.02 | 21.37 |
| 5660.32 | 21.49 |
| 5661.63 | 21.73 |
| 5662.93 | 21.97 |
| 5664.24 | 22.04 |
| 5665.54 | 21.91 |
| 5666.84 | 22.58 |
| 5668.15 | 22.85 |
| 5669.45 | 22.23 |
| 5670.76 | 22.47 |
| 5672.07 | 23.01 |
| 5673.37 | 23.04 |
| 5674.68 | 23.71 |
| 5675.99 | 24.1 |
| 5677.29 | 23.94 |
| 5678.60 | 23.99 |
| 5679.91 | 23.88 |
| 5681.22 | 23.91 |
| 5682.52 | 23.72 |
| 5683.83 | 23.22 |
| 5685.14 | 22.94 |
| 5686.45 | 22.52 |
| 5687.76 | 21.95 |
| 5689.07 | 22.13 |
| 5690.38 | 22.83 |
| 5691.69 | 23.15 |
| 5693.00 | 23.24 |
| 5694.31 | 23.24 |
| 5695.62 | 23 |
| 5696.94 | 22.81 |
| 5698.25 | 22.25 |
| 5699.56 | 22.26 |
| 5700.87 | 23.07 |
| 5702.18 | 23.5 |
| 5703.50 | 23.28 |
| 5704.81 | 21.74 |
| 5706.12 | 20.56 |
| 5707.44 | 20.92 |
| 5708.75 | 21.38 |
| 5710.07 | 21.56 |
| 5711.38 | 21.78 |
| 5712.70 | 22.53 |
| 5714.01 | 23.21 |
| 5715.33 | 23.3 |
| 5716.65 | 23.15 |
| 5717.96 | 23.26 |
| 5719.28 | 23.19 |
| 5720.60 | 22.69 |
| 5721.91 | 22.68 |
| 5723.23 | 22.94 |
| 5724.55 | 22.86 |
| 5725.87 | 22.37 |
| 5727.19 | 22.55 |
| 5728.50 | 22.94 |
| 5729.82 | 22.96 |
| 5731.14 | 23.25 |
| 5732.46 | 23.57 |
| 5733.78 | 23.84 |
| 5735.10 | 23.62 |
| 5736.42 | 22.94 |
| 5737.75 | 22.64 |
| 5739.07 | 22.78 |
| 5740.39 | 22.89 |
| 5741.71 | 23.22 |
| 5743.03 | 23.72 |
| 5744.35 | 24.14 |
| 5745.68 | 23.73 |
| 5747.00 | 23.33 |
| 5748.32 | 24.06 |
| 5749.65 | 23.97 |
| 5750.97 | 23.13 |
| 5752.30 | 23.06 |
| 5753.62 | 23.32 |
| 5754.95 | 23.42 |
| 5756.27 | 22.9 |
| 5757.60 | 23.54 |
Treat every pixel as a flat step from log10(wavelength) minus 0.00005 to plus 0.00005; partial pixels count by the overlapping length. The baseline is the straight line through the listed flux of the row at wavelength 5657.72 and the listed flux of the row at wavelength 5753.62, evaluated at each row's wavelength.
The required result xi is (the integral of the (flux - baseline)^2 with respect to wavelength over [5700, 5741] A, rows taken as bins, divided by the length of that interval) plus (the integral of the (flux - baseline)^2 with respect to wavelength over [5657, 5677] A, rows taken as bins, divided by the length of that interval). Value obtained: 2.2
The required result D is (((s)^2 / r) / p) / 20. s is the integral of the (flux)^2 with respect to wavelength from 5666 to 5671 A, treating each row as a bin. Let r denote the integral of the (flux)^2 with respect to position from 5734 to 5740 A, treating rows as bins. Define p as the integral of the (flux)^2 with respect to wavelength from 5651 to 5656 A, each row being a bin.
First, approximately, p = 2529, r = 3187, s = 2535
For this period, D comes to 0.040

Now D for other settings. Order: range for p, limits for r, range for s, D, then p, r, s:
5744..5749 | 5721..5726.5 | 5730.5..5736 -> 0.058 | 2828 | 2838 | 3050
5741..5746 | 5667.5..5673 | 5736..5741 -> 0.043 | 2807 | 2826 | 2597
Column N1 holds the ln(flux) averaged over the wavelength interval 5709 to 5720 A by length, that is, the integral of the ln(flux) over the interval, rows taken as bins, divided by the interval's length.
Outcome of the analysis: 3.12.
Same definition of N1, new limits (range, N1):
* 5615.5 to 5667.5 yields 3.11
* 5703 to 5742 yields 3.12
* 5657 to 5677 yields 3.11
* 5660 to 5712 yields 3.12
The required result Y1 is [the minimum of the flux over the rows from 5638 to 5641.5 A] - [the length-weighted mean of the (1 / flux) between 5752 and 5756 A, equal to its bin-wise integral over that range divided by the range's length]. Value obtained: 22.2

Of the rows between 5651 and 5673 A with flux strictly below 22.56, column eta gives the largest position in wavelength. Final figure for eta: 5670.76 A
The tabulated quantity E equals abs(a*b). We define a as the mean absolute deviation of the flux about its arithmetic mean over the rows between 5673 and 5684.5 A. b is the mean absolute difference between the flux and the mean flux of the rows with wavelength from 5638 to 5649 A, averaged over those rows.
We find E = 0.04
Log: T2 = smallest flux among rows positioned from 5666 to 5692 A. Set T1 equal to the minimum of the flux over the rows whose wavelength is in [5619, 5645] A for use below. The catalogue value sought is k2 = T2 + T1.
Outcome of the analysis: 43.9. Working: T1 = 21.94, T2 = 21.95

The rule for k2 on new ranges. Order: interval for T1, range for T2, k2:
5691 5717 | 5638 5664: 41.7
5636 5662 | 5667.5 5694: 43.1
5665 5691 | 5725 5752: 44.3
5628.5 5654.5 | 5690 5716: 42.5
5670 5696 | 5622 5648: 43.9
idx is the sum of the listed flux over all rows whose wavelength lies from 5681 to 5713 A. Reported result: 563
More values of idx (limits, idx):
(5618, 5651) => 568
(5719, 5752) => 580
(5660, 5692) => 571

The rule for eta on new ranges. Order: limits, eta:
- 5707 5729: 5727.19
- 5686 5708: 5707.44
